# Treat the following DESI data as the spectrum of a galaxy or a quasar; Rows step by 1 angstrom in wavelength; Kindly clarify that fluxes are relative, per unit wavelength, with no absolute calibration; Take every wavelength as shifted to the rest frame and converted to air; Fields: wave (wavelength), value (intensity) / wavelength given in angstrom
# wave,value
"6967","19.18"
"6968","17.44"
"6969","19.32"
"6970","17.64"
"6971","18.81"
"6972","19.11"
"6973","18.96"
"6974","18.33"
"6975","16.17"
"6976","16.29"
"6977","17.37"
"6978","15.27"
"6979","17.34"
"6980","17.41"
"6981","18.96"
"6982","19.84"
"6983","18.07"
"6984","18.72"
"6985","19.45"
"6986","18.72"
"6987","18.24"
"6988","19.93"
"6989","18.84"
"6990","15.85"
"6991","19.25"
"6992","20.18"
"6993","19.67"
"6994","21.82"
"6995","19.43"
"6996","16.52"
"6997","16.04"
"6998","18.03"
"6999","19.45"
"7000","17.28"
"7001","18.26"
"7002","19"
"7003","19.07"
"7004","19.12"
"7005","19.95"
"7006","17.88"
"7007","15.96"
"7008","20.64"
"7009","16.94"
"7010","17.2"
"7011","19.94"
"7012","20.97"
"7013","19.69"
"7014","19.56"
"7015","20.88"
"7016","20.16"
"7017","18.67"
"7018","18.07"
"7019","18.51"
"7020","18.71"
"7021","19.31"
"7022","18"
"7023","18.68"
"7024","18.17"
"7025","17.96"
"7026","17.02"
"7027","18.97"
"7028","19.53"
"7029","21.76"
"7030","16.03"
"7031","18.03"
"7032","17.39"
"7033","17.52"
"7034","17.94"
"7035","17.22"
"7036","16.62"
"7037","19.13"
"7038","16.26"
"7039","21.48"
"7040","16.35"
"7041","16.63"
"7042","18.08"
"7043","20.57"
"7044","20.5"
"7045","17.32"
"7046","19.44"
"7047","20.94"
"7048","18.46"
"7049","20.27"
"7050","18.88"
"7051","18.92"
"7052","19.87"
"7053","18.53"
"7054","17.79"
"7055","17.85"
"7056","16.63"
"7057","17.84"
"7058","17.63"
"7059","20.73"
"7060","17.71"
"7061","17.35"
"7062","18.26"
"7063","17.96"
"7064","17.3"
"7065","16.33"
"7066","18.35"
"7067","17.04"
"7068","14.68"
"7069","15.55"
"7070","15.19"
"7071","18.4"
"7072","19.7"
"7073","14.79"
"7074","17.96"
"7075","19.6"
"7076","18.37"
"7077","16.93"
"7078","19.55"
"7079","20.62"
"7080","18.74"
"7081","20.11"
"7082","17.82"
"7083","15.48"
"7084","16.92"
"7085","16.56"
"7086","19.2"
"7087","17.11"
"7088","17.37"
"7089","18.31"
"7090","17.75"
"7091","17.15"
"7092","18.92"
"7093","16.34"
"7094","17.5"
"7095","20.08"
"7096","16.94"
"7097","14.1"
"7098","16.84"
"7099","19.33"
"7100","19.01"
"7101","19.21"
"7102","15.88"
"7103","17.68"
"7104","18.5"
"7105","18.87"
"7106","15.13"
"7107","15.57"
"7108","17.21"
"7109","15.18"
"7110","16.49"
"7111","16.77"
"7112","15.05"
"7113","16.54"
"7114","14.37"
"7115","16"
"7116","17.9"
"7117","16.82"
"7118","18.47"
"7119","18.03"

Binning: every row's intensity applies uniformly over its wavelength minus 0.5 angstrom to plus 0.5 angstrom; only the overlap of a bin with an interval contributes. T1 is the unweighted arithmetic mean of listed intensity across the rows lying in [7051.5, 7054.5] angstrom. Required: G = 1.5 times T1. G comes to 28.1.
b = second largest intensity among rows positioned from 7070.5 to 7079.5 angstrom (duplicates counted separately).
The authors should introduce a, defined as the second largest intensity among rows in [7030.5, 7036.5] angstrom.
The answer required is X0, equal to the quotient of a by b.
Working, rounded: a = 17.94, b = 19.7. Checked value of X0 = 0.911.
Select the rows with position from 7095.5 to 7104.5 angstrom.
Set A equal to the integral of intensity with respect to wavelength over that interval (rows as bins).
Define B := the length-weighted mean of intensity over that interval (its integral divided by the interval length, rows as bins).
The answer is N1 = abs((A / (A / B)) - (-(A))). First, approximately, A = 157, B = 17.5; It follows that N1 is 175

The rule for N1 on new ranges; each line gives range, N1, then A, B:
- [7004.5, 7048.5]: 838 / 819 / 18.6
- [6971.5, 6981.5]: 193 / 175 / 17.5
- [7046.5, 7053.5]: 155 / 136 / 19.4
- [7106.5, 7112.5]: 112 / 96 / 16.0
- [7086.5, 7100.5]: 264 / 247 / 17.6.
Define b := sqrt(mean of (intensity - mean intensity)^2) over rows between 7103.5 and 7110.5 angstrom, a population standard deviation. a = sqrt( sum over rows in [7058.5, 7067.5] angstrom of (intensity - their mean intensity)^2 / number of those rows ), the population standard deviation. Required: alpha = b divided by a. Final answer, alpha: 1.2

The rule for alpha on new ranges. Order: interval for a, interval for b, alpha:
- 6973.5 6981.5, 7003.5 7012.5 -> 1.5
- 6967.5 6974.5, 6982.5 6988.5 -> 1.0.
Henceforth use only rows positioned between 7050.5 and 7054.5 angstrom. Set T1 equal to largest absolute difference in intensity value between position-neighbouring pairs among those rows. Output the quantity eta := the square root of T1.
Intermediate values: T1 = 1.3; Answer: 1.16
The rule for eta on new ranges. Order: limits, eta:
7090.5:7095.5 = 1.61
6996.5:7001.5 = 1.47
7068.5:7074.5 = 2.22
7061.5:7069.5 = 1.54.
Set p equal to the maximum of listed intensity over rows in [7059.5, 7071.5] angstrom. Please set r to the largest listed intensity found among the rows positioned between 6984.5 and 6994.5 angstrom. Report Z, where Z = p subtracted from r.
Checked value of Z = 3.4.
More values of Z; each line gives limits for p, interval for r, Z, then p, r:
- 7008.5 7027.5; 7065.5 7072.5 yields -1.3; 20.97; 19.7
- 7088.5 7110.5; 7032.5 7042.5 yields 1.4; 20.08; 21.48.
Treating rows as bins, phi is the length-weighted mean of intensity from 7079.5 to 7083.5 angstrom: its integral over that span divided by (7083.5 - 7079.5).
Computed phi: 18.0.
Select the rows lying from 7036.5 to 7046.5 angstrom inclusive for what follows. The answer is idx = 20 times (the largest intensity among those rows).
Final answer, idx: 430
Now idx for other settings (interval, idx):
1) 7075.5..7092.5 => 412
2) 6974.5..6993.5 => 404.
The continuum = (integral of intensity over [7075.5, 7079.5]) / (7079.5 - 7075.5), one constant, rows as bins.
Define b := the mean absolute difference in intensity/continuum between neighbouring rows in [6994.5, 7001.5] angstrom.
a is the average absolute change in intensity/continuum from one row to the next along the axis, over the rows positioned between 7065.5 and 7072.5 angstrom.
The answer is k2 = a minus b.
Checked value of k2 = -0.005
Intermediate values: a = 0.083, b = 0.09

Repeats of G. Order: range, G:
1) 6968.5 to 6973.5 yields 28.2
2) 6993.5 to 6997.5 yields 27.7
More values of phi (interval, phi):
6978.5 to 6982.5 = 18.4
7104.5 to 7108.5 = 16.7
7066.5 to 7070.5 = 15.6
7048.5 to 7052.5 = 19.5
